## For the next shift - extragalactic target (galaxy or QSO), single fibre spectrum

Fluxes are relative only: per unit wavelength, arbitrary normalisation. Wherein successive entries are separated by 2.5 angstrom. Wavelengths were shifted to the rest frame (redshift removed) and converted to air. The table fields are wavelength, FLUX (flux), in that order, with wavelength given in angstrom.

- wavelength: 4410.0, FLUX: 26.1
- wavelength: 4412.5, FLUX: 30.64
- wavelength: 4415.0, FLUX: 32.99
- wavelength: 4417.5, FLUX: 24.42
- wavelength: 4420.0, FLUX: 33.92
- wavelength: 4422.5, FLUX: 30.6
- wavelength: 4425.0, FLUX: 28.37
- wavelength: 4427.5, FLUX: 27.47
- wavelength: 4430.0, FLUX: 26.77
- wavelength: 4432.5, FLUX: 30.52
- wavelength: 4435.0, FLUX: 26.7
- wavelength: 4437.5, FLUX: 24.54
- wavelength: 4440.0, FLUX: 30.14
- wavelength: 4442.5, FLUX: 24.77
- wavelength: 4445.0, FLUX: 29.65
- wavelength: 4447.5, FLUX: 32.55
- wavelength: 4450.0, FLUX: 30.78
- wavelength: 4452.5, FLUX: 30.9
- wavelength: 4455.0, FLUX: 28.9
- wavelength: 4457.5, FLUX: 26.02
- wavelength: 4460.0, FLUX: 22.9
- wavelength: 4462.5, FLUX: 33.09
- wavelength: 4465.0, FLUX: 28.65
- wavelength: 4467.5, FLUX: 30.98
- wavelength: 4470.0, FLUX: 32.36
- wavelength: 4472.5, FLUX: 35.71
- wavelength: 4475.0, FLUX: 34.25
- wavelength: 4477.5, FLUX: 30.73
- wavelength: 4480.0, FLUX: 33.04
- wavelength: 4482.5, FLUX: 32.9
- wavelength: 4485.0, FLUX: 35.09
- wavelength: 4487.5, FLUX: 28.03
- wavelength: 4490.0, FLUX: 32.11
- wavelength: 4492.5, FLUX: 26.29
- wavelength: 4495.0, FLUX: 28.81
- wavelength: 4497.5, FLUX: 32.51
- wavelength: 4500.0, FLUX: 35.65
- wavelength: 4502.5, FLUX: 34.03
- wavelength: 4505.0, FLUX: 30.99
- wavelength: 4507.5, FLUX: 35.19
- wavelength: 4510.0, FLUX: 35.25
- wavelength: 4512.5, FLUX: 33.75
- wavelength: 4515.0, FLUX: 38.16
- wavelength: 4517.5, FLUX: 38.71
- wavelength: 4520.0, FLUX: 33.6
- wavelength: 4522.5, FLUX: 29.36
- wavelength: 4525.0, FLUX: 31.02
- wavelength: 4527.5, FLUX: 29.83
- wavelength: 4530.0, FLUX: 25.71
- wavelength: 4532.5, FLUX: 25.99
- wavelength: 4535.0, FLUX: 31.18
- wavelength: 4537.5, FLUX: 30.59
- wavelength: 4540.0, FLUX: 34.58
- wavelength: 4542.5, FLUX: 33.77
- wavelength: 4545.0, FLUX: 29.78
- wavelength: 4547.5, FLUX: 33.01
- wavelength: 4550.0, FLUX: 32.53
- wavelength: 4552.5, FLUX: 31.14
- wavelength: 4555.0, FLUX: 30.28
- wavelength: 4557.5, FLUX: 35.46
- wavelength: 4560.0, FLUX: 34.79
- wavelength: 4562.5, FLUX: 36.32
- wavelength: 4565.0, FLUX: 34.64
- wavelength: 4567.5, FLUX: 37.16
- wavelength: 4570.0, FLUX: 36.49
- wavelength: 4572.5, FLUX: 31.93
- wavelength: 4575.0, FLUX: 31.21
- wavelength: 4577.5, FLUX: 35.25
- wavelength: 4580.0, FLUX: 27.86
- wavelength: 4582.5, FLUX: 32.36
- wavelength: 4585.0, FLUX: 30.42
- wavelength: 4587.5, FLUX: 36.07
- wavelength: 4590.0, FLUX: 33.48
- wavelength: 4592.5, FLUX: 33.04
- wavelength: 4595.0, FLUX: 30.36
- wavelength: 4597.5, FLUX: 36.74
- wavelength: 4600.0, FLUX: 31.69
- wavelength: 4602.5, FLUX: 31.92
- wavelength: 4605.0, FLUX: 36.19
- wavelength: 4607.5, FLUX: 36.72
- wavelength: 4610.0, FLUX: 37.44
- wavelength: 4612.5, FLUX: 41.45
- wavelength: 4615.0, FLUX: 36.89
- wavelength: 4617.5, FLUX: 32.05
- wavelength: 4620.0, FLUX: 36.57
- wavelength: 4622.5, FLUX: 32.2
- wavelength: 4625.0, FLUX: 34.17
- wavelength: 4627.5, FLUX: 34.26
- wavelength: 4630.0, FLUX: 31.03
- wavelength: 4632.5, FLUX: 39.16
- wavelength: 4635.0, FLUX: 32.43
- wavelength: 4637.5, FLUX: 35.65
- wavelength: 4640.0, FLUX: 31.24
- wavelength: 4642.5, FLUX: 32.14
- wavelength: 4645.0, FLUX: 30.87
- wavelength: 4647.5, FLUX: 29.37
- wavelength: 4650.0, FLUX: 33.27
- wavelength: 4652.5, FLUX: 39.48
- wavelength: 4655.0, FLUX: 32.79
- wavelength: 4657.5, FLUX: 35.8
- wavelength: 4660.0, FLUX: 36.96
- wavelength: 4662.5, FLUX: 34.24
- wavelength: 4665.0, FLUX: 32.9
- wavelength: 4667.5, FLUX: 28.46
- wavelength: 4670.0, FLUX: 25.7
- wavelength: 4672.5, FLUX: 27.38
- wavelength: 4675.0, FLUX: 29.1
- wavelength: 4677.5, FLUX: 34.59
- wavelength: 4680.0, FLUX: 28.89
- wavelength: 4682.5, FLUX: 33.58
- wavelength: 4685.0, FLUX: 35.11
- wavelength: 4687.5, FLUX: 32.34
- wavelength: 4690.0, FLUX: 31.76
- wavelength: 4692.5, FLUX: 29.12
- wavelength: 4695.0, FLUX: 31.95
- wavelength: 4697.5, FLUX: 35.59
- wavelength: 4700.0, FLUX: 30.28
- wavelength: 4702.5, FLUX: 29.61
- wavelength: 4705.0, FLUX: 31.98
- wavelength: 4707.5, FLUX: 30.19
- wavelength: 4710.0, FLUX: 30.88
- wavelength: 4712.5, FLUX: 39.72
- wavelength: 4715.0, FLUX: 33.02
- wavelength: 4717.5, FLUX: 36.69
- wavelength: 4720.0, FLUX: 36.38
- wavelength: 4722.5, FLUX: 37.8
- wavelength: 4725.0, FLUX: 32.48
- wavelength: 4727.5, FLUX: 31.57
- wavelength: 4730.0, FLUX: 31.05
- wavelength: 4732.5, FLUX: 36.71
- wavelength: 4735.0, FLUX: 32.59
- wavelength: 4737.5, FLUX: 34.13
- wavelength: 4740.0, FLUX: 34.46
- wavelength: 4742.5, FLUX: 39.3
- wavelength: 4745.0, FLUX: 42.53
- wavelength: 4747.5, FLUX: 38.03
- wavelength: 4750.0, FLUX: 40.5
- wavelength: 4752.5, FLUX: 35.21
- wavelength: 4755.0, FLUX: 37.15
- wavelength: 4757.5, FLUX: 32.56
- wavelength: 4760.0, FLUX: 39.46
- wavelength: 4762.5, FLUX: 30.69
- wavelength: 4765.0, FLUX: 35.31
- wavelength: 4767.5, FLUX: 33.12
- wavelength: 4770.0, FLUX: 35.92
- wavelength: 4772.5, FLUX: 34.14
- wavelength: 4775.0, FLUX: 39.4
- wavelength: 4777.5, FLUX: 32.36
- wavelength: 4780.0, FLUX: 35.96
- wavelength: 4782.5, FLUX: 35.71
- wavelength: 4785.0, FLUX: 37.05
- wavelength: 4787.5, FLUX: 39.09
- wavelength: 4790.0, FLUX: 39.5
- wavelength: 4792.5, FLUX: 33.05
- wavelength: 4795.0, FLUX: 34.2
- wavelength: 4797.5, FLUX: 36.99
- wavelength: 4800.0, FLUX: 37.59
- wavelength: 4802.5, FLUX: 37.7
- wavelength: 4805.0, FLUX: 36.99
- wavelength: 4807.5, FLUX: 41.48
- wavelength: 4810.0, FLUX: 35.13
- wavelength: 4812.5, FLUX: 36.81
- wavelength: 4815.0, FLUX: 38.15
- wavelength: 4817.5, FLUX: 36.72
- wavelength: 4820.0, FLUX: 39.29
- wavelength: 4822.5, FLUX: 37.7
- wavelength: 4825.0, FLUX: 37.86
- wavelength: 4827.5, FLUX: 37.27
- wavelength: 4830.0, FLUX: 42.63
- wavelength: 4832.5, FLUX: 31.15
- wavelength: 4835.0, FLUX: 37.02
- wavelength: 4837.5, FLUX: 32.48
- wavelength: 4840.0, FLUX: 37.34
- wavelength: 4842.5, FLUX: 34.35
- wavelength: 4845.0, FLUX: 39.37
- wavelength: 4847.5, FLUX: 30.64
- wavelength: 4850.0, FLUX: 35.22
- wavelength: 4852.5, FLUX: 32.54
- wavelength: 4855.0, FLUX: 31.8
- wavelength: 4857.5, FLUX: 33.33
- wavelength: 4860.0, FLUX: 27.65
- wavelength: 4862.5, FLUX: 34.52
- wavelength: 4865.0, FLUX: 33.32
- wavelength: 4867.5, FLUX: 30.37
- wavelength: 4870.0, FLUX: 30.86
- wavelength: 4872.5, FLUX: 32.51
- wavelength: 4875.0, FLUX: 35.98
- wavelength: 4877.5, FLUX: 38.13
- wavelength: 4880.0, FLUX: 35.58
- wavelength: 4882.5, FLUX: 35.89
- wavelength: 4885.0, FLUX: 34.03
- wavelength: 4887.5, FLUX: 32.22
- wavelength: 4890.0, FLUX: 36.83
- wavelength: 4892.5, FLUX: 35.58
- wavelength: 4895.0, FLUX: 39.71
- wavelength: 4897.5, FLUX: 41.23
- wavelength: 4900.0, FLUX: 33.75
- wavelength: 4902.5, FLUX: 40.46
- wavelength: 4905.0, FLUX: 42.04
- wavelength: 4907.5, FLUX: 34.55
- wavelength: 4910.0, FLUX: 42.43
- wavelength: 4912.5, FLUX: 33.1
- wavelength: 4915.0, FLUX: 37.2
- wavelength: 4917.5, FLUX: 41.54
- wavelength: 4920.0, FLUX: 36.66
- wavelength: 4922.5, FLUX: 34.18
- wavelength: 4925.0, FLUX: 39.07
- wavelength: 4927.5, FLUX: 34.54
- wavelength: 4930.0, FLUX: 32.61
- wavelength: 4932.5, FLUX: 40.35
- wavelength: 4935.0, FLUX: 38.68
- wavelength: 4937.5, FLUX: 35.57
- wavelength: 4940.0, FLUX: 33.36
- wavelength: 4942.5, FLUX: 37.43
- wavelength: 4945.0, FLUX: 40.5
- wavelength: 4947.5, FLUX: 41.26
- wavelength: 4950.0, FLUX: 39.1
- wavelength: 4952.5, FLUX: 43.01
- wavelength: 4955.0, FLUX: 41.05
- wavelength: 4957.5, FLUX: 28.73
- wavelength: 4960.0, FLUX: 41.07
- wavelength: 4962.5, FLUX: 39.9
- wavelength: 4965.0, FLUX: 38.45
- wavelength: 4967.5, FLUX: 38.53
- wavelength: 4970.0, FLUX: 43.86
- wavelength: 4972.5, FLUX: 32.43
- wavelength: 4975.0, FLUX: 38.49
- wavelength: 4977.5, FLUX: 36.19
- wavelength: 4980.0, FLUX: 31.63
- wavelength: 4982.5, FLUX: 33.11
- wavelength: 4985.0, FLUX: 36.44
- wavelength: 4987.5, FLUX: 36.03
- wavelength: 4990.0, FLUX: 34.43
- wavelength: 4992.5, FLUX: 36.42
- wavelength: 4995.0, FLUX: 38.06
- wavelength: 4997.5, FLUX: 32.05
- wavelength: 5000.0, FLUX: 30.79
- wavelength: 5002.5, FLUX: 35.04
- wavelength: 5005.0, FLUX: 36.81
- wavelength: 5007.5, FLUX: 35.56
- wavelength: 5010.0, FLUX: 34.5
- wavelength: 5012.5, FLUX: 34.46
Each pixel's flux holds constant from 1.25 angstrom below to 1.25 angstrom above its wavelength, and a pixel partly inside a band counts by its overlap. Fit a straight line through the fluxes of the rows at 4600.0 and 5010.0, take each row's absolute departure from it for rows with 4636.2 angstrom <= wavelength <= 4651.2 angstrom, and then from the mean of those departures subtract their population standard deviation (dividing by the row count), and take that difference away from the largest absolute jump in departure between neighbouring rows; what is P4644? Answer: 2.6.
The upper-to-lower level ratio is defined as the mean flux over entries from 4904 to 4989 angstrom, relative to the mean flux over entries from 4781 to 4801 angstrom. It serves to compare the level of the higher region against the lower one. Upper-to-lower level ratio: 1.02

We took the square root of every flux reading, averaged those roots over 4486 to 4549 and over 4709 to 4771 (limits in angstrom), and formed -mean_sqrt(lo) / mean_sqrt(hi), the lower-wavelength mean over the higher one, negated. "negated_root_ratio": -0.95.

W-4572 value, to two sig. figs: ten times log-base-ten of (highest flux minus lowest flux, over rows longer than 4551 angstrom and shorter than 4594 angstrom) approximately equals 9.7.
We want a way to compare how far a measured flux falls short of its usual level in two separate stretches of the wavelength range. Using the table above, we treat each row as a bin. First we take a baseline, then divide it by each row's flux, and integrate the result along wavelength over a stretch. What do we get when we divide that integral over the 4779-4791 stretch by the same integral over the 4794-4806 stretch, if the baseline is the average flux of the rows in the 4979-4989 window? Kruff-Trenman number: 0.98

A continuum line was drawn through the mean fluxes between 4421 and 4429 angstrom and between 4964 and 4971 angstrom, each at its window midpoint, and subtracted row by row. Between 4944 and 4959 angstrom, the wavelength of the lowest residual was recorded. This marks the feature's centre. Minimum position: 4957.5 angstrom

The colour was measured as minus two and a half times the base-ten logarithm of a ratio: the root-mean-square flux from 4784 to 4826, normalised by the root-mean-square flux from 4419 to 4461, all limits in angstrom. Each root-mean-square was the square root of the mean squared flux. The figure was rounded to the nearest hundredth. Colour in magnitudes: -0.29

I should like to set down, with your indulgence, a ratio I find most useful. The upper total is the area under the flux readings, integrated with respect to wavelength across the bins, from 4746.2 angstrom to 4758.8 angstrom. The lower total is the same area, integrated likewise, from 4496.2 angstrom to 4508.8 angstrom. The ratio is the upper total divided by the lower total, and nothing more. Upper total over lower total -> 1.09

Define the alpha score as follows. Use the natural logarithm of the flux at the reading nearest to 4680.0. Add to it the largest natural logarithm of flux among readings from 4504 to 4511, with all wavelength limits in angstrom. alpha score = 6.93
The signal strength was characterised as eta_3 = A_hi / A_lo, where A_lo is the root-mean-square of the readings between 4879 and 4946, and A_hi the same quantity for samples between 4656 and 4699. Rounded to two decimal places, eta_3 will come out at 0.87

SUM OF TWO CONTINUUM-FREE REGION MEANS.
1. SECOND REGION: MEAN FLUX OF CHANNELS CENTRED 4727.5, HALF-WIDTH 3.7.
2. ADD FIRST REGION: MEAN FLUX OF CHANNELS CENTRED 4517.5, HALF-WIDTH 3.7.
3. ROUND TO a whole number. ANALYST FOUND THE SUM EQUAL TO 69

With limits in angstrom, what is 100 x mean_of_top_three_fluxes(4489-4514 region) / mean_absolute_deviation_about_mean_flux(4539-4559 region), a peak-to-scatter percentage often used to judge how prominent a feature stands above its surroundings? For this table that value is 2161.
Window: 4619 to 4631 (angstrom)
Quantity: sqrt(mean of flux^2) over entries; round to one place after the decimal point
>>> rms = 33.7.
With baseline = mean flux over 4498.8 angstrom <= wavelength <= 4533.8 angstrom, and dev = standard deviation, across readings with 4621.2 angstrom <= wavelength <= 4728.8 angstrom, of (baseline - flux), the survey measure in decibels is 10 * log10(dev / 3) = 0.3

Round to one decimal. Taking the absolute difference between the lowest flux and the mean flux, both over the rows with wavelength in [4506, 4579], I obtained 7.3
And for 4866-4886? 3.8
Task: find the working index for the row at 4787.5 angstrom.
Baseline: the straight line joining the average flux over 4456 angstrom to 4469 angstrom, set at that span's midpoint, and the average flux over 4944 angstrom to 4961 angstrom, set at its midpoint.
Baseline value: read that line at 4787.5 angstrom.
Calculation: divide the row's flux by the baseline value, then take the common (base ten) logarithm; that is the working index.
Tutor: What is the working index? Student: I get 0.041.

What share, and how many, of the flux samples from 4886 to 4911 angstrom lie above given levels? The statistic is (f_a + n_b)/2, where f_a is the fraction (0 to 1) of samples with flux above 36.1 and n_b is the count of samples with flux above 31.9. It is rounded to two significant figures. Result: 5.3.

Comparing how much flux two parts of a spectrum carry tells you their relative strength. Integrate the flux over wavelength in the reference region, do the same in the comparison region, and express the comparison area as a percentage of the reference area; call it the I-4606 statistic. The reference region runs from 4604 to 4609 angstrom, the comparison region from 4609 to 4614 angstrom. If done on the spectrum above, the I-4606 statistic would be 108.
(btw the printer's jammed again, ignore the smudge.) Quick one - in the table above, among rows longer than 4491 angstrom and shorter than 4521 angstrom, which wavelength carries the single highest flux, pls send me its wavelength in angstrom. 4517.5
